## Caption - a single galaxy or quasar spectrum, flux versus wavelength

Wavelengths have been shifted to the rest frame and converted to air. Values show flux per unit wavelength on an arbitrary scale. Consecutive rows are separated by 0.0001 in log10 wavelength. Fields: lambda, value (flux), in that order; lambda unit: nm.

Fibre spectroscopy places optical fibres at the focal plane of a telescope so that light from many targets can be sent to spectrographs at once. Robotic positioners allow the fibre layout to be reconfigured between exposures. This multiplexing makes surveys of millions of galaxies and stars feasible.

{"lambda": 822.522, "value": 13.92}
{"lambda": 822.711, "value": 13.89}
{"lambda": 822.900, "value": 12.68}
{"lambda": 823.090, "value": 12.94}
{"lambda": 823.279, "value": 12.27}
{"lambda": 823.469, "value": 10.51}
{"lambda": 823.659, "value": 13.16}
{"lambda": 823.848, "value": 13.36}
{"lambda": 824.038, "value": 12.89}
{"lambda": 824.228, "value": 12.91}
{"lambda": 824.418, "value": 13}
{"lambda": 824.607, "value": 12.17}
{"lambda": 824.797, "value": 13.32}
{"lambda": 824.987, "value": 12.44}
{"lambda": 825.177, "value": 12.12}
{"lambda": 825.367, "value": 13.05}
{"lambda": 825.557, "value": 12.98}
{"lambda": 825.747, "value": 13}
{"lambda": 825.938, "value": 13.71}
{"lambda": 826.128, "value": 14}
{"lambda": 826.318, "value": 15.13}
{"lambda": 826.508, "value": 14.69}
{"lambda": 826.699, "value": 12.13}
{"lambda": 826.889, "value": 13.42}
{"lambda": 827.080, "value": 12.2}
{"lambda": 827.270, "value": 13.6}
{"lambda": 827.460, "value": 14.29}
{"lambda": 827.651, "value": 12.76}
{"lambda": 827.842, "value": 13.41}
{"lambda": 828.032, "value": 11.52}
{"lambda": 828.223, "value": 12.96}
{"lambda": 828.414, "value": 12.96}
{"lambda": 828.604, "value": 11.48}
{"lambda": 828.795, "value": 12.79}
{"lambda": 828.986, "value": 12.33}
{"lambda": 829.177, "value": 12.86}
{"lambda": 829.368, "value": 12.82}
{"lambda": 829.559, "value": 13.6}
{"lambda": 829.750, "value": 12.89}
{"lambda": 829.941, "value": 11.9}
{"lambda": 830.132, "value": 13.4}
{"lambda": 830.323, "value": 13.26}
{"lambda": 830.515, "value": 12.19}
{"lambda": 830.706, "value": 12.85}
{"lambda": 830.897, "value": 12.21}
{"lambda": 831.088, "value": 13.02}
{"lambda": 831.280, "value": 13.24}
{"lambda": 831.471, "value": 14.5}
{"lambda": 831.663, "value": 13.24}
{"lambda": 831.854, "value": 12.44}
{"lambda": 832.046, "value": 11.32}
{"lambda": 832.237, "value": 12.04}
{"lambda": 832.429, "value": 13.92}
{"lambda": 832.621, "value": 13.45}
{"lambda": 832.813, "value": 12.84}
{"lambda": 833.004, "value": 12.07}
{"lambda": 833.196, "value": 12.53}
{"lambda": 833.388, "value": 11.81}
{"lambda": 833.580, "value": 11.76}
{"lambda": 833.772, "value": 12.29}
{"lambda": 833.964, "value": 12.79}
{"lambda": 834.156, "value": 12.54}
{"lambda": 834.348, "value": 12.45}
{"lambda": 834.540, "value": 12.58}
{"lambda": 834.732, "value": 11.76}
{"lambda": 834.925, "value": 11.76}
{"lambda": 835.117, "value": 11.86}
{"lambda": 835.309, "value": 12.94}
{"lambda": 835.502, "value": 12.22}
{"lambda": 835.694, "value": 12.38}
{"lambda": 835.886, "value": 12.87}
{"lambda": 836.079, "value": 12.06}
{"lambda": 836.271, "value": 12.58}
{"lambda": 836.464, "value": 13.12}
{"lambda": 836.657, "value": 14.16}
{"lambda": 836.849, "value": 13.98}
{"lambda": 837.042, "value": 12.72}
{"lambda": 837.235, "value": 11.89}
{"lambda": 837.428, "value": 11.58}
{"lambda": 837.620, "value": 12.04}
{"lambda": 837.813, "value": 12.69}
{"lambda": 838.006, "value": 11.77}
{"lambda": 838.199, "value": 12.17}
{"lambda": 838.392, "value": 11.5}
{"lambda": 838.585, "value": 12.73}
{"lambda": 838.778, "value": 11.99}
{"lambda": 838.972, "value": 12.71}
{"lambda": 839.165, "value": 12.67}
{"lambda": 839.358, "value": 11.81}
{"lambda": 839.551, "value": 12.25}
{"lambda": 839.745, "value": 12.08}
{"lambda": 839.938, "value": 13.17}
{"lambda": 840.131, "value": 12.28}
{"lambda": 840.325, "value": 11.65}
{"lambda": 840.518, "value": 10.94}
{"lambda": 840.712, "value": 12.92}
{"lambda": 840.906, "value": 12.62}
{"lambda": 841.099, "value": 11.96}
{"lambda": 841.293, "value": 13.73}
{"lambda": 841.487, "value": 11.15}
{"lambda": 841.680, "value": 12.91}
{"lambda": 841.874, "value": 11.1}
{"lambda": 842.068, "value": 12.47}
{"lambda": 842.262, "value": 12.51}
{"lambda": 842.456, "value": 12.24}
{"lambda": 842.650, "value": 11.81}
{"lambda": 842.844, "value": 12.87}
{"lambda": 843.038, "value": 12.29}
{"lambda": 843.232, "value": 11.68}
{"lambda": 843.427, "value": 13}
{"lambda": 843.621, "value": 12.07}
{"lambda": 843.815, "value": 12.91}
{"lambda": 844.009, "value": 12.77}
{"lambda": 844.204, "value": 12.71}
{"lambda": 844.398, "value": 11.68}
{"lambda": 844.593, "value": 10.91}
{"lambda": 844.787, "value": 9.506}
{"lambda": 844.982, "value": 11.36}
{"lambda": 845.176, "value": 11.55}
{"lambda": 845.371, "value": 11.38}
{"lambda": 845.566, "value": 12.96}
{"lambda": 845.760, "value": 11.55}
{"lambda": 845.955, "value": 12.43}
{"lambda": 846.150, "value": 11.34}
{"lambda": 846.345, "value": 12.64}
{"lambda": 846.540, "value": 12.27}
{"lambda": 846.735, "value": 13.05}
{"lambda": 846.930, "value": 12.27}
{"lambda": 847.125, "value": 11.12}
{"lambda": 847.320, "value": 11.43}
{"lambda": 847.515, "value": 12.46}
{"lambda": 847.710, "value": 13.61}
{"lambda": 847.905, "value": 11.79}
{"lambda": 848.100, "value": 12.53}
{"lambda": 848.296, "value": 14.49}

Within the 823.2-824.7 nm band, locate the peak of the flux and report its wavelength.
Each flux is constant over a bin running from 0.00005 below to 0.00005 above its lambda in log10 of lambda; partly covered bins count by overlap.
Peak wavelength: 823.848 nm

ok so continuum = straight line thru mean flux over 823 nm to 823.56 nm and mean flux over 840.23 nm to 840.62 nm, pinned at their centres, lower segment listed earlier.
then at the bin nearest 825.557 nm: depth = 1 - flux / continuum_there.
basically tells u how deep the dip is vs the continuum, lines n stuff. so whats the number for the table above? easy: -0.10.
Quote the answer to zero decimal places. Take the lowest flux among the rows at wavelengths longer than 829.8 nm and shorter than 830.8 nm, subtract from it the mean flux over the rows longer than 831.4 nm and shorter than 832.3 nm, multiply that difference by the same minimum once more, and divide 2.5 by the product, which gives 0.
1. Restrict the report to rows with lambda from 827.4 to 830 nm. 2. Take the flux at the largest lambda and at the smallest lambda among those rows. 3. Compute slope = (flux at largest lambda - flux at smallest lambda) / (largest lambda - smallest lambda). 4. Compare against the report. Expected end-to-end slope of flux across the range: -0.96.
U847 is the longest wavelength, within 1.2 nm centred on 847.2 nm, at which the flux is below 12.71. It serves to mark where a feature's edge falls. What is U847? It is 847.515 nm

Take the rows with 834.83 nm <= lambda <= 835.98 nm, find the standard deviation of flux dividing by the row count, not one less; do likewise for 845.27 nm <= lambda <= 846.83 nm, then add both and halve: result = 0.55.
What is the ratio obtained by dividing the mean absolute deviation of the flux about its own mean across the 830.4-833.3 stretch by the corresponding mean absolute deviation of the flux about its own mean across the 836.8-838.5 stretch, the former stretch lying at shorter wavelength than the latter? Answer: 1.09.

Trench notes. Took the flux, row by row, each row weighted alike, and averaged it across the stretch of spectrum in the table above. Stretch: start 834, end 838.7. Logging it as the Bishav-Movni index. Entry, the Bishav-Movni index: 12.4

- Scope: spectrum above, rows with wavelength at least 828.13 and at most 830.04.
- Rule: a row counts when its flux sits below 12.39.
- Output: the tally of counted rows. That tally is 3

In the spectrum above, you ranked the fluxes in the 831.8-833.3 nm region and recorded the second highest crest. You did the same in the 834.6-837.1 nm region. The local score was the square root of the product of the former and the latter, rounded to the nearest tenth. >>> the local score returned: 13.7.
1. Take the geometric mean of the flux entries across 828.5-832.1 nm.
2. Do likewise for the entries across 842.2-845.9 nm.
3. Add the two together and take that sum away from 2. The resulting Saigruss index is -22.7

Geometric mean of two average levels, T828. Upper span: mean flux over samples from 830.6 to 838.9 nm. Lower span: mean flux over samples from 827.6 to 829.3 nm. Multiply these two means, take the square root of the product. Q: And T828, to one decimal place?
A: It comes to 12.5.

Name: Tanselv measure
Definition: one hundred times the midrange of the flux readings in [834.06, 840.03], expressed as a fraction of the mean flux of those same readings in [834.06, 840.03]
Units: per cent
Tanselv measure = 103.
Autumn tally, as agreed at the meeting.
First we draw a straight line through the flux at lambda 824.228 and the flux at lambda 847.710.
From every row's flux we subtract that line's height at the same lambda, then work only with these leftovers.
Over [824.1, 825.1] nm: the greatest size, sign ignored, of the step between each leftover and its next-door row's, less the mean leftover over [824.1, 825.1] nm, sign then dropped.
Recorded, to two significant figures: 1.3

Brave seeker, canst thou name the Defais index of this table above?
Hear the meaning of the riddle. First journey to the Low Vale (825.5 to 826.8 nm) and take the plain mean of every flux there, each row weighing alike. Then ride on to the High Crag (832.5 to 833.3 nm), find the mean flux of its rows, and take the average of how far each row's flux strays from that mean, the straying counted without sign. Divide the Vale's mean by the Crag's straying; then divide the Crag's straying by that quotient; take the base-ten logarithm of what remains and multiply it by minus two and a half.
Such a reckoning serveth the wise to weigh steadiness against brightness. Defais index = 4.7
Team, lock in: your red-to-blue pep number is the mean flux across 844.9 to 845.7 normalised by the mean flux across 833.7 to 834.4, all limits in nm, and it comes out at 0.94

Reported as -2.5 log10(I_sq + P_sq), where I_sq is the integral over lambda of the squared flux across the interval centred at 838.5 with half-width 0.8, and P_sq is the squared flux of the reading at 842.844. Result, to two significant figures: -6.5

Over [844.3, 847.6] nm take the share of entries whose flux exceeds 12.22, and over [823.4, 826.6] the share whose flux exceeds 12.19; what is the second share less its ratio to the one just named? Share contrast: -1.2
